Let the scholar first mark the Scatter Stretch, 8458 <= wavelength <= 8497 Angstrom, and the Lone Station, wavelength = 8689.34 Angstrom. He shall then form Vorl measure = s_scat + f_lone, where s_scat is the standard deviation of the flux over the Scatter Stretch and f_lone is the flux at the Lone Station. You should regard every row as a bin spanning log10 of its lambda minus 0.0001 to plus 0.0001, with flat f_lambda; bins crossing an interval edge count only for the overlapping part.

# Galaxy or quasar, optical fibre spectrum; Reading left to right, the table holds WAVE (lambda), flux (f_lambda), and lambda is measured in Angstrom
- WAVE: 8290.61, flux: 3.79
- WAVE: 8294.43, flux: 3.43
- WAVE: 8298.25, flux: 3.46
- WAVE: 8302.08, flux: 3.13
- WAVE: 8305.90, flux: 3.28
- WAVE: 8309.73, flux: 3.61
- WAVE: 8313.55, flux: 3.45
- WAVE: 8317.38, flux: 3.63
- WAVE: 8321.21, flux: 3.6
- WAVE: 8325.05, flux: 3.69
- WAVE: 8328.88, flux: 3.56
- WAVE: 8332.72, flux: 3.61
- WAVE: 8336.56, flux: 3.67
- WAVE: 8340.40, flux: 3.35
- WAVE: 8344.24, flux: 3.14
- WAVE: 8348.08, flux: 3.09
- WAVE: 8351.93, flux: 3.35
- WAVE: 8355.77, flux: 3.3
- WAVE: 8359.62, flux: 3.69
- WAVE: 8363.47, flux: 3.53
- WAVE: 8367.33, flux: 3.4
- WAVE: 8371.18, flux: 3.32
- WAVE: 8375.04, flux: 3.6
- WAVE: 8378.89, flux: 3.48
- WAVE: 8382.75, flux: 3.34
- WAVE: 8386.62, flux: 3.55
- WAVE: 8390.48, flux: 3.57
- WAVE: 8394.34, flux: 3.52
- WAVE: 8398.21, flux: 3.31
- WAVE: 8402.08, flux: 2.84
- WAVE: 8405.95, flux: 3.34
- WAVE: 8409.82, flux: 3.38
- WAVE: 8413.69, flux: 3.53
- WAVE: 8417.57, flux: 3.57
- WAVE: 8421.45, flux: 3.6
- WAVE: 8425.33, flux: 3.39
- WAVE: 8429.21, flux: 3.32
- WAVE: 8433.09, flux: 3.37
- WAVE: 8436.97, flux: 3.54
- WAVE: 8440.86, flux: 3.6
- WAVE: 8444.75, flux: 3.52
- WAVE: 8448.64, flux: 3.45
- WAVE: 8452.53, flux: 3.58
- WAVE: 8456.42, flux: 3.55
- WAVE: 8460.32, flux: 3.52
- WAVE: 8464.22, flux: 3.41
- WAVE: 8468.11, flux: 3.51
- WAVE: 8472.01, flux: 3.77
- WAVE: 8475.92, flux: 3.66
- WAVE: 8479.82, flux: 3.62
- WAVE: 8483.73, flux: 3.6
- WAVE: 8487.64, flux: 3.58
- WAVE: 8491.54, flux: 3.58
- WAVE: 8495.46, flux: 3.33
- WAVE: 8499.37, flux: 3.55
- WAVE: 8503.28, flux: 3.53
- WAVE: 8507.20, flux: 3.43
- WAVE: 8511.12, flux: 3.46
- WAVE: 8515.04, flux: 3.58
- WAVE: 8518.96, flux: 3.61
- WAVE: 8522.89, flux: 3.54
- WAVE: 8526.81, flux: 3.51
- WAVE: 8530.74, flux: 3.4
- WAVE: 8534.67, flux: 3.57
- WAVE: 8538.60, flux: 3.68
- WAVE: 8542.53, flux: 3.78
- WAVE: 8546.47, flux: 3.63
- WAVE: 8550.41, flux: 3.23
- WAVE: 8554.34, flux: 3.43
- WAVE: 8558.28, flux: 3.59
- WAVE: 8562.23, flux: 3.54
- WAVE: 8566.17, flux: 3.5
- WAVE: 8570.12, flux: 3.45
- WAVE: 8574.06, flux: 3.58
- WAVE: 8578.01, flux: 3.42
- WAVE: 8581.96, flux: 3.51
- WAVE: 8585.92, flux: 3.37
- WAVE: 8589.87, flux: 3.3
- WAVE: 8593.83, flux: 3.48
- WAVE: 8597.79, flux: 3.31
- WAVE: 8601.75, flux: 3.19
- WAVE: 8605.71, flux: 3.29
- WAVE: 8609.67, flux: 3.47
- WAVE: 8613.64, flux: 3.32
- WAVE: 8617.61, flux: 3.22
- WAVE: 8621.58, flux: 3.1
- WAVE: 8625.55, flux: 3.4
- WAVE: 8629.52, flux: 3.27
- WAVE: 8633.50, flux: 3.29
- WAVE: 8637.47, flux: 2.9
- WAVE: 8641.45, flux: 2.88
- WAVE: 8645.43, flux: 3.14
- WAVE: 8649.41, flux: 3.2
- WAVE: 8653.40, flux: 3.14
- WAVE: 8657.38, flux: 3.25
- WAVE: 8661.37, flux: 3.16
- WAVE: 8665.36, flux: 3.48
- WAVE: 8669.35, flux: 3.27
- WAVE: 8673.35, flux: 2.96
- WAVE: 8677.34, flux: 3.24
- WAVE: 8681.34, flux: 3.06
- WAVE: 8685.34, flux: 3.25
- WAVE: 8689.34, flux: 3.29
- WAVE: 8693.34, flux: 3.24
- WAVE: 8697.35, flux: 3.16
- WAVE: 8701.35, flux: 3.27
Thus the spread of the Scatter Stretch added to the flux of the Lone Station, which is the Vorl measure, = 3.41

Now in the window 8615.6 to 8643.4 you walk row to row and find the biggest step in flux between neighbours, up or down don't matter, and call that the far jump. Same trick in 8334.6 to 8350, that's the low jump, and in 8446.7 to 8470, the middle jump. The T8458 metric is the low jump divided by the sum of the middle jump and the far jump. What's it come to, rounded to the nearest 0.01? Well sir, 0.62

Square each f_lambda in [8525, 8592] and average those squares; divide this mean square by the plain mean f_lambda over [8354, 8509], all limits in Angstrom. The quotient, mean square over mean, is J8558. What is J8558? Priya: 3.52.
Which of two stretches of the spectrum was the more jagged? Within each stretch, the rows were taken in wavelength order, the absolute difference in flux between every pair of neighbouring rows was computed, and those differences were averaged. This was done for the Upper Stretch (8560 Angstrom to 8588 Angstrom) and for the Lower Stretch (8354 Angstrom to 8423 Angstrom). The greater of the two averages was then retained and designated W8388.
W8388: 0.178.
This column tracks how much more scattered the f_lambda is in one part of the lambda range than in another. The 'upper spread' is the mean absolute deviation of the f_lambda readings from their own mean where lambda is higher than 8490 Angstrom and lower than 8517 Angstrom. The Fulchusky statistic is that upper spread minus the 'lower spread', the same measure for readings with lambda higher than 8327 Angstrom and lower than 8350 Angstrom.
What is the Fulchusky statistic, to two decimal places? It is -0.13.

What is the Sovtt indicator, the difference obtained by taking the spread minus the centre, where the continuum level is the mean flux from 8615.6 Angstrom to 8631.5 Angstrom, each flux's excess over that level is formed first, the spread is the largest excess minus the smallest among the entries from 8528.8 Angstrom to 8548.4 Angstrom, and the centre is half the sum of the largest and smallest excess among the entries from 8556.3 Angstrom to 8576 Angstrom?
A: 0.11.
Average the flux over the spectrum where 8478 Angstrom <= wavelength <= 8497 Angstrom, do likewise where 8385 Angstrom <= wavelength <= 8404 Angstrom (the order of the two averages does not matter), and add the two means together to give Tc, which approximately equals 6.90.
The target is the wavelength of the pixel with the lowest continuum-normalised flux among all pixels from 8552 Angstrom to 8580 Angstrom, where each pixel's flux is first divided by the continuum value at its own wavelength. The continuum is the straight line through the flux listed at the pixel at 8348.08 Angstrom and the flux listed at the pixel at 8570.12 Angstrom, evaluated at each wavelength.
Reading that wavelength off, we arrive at 8578.01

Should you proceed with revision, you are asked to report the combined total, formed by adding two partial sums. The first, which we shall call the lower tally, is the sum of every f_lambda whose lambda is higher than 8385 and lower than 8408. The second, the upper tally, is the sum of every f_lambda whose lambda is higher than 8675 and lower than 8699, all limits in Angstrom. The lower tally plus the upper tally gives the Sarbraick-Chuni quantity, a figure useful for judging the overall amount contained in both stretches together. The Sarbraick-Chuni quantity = 39.4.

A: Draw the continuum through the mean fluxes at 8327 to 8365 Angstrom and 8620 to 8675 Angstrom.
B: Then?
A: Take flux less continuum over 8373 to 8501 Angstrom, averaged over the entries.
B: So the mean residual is 0.14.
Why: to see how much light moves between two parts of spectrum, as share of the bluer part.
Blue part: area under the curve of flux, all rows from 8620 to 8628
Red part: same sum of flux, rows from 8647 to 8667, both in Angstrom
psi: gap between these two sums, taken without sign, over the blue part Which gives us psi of 1.5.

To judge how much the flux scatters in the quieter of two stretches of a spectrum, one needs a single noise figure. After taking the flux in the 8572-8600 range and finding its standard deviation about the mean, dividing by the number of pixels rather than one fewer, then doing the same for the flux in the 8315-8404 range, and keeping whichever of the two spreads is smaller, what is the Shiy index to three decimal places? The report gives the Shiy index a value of 0.097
